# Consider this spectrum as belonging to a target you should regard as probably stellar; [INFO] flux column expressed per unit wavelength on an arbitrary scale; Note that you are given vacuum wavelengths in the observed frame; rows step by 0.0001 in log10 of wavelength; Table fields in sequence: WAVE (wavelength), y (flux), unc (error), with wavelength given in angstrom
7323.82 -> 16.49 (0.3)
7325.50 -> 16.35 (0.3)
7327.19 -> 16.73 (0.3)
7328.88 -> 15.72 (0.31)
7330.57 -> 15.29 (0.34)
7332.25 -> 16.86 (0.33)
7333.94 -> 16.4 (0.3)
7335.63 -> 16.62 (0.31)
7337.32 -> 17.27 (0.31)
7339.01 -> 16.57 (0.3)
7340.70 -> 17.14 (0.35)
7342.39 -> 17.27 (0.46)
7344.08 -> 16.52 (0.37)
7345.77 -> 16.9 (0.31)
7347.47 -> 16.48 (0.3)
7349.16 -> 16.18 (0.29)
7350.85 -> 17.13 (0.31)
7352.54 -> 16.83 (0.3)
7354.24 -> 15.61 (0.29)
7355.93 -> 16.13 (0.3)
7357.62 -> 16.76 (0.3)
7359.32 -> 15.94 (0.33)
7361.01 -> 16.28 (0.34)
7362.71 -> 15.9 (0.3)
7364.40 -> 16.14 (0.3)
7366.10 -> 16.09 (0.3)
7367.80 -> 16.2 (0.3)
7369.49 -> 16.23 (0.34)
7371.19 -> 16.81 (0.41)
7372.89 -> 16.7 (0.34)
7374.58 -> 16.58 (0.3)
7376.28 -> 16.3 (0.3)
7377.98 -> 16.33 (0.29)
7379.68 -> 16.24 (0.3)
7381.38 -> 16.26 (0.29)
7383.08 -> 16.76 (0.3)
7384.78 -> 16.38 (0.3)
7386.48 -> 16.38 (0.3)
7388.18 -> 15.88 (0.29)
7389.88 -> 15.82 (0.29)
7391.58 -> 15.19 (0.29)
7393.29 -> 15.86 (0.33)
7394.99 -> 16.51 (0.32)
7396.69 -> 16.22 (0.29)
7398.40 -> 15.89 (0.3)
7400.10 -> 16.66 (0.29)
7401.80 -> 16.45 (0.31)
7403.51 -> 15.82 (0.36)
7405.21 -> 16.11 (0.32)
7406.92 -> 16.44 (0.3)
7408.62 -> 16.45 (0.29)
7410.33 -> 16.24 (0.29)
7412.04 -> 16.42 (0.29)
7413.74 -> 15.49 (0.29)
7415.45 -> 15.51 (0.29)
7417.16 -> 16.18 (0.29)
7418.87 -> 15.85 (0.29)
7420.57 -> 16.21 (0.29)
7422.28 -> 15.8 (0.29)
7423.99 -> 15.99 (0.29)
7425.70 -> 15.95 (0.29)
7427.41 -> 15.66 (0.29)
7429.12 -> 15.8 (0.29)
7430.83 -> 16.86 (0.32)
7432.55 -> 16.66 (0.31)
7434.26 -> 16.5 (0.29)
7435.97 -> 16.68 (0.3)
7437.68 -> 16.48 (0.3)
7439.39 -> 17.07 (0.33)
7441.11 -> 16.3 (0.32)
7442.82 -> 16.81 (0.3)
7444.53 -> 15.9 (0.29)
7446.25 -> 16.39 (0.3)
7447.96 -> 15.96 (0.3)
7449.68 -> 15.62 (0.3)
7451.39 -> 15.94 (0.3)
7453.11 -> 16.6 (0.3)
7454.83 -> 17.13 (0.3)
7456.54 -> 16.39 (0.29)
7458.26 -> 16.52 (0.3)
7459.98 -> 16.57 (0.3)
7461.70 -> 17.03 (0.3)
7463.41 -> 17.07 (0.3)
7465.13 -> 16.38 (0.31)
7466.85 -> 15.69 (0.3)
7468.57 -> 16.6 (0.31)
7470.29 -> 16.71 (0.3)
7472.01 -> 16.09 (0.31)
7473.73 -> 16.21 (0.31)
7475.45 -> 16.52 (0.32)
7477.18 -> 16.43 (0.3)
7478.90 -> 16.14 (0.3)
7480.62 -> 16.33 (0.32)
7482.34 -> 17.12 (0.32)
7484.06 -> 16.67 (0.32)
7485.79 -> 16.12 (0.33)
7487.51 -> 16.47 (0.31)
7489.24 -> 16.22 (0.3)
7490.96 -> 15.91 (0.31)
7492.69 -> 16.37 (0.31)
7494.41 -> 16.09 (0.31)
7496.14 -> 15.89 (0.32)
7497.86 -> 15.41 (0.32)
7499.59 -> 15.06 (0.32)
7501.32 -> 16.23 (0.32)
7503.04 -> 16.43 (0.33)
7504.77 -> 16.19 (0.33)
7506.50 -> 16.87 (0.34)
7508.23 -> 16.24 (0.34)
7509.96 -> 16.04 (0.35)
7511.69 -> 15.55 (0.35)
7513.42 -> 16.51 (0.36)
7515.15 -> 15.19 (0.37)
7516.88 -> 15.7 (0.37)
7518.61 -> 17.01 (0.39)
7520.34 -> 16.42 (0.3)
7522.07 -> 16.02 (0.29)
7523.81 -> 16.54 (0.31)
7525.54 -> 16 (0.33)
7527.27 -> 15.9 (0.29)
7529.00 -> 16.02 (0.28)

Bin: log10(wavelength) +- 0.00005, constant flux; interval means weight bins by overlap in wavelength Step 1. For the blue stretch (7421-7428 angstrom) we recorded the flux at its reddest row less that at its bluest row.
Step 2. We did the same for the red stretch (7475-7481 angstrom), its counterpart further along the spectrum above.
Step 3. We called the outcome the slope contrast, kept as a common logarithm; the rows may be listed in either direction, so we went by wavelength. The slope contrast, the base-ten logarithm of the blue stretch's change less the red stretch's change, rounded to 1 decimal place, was -1.3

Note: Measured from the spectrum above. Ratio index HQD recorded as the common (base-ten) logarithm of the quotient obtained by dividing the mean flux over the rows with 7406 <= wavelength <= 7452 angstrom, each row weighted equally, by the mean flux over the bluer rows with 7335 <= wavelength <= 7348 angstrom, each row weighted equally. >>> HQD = -0.017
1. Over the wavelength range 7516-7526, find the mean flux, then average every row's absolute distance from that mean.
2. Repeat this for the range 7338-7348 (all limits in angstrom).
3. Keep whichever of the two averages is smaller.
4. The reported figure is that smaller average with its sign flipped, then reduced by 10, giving -10.3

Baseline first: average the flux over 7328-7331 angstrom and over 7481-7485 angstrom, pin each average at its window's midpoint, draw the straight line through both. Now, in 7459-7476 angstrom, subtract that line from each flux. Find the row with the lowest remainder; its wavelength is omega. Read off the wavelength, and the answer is 7466.85 angstrom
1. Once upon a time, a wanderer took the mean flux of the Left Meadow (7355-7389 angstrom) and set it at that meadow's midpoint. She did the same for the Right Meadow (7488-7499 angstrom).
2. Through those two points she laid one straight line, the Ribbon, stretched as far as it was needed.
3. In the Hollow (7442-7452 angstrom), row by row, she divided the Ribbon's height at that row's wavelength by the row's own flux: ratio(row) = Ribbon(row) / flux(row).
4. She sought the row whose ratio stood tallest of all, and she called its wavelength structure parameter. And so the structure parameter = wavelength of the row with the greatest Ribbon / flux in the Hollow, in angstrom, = 7449.68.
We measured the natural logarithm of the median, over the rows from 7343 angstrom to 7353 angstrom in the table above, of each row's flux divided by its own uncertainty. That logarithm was 4.01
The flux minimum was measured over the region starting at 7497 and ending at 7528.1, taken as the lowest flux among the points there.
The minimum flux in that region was 15.06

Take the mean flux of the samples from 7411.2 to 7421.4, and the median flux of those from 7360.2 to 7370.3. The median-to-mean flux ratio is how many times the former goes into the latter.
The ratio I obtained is 1.01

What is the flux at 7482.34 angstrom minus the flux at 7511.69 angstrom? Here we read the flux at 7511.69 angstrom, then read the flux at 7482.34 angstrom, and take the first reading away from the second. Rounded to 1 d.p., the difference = 1.6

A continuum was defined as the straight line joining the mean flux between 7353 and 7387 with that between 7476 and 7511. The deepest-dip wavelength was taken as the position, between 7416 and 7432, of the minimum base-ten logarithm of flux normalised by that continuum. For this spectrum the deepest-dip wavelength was 7427.41 angstrom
